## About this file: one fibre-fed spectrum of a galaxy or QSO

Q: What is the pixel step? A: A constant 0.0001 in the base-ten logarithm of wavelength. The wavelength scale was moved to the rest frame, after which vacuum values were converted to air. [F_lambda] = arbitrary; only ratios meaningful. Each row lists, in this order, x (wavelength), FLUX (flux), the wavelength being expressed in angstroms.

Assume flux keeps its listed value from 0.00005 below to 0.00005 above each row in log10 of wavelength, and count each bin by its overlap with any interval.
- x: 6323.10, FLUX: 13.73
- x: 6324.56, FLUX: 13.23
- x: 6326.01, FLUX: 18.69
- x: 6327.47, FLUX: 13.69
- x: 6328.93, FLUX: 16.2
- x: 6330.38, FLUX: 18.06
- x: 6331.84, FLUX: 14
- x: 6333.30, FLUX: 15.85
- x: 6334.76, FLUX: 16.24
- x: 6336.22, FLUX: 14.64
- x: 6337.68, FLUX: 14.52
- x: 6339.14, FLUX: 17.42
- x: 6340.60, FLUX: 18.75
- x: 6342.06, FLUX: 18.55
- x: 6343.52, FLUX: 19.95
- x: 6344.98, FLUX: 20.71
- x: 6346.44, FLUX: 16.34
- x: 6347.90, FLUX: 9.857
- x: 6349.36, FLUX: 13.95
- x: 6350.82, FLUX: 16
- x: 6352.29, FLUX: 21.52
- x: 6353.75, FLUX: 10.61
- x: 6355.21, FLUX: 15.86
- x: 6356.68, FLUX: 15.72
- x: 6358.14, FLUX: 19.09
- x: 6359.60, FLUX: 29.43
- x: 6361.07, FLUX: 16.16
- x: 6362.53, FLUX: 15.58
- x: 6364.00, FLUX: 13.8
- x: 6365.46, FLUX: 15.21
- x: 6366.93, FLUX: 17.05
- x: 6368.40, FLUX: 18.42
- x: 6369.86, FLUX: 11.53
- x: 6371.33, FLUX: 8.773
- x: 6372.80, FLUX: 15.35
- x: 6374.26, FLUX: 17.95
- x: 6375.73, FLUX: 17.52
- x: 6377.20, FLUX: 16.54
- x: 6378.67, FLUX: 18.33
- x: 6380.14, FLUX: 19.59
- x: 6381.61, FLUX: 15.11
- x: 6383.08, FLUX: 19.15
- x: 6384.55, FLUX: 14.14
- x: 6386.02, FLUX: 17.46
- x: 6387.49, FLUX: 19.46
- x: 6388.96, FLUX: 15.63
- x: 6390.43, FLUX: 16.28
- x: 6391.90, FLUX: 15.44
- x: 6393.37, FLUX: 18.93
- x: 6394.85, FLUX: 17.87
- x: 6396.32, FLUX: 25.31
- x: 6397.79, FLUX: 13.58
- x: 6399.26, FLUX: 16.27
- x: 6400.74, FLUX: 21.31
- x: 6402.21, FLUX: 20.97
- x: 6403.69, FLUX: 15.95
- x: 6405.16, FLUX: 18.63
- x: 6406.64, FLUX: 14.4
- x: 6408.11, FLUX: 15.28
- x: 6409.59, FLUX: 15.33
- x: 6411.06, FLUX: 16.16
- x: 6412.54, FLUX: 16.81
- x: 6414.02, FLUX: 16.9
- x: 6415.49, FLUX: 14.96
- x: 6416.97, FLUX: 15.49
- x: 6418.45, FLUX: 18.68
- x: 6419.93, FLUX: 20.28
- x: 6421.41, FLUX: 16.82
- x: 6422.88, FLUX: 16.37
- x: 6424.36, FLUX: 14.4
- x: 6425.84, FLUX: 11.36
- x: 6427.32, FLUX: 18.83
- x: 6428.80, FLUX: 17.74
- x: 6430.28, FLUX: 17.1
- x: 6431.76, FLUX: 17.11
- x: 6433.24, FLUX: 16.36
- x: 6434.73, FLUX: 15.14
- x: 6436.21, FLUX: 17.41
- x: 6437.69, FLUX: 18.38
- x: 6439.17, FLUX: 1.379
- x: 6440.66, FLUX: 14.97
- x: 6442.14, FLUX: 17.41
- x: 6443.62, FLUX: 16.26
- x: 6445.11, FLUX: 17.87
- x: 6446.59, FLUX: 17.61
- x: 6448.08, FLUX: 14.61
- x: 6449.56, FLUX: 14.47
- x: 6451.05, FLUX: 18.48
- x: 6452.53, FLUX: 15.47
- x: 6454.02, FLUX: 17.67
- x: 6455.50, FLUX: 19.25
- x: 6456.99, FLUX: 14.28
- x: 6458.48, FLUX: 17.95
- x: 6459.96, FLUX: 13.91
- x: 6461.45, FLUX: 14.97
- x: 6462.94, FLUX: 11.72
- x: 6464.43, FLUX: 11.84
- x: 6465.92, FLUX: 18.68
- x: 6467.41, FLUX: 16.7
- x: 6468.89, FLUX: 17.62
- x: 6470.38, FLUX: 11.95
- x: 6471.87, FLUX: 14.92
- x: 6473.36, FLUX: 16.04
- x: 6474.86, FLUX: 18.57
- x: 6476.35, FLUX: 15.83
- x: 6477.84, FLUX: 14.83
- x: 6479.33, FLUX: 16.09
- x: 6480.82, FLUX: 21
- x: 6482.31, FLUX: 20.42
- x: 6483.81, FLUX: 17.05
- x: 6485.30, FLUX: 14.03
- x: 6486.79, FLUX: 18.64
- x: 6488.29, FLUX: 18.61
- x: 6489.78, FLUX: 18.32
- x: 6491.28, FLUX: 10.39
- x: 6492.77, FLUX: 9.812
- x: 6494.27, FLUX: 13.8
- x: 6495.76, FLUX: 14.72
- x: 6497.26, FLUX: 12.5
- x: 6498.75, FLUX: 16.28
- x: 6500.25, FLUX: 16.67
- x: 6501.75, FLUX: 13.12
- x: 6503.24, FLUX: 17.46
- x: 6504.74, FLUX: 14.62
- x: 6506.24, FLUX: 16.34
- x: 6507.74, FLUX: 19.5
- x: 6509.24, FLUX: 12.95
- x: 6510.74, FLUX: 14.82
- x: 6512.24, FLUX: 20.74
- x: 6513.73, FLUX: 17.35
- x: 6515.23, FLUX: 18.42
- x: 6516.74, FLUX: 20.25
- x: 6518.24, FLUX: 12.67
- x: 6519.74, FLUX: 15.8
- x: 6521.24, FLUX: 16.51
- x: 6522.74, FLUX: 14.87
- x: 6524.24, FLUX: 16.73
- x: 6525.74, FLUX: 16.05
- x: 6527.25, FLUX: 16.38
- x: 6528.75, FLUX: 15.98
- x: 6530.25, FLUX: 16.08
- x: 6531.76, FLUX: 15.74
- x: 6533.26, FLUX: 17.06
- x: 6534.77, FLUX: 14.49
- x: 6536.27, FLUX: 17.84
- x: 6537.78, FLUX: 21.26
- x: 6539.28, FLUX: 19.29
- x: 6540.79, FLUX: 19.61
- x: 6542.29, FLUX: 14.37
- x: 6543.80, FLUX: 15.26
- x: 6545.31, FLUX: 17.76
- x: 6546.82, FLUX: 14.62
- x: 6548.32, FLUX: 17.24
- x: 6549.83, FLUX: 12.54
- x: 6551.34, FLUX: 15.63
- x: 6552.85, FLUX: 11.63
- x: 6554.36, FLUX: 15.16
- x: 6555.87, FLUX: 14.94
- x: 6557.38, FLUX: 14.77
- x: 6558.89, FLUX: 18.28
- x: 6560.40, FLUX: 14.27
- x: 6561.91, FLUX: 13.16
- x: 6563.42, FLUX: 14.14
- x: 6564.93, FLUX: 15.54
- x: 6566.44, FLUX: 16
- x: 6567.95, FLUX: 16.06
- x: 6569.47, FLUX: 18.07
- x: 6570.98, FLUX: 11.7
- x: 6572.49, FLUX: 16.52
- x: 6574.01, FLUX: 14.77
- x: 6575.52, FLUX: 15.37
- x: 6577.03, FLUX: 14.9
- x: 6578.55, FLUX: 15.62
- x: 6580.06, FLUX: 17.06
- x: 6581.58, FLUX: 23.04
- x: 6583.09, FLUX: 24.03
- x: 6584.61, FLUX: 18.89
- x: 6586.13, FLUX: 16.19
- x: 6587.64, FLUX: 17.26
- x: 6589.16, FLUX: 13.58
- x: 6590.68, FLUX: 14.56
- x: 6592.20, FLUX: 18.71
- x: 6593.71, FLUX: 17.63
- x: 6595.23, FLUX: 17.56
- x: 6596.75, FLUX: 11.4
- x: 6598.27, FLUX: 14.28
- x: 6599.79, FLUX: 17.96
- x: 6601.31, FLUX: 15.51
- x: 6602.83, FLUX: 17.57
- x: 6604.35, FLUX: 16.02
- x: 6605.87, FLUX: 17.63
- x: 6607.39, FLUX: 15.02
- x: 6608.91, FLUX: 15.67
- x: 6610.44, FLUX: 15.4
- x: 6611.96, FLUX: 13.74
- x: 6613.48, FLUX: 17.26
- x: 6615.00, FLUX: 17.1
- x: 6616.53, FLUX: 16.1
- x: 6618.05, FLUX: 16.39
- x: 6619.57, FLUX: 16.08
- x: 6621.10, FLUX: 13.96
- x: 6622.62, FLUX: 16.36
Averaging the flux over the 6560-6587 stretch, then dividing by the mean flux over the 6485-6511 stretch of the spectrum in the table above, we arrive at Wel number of 1.08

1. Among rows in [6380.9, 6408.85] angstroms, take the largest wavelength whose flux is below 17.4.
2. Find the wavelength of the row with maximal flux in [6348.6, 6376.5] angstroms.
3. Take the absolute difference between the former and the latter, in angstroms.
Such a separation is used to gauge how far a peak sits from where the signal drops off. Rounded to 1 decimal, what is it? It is 48.5 angstroms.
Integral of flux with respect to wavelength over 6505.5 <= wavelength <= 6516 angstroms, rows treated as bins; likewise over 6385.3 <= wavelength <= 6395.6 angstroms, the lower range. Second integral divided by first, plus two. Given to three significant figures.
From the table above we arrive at 2.99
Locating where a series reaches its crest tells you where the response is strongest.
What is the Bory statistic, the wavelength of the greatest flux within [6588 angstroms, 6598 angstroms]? 6592.20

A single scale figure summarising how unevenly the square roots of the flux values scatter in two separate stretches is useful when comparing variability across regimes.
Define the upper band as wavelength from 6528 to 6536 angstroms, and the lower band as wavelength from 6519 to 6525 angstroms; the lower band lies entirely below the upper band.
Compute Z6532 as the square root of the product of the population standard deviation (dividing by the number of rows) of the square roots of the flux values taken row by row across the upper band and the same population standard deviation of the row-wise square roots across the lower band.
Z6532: 0.10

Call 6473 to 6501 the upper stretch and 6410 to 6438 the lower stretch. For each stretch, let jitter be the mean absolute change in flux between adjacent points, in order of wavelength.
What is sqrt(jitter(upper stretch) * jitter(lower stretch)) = 2.07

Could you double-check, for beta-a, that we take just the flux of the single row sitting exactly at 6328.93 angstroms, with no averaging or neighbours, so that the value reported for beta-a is 16.2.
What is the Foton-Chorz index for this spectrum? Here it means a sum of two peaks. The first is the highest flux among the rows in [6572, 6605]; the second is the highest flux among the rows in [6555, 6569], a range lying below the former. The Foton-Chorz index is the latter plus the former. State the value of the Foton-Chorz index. 42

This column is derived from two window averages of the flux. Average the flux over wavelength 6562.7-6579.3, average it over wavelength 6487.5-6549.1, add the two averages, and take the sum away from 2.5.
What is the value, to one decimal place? -29.0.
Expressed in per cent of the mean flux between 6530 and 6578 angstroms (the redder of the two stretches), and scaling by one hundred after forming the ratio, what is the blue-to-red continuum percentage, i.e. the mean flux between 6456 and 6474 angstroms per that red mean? 96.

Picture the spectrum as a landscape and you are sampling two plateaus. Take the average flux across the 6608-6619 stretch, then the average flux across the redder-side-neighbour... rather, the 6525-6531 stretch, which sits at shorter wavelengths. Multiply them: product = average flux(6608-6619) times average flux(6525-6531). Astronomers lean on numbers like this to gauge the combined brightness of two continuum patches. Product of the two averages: 257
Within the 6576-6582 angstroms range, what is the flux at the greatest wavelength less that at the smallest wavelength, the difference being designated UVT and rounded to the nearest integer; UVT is 8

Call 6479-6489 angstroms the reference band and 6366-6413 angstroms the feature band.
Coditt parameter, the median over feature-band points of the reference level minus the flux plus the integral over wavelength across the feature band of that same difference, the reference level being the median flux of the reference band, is 83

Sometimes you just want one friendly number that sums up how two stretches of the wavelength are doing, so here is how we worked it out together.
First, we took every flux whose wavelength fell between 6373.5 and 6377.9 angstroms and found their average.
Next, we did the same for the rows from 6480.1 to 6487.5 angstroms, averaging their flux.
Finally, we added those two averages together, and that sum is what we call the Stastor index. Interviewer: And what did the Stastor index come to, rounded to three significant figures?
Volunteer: 35.6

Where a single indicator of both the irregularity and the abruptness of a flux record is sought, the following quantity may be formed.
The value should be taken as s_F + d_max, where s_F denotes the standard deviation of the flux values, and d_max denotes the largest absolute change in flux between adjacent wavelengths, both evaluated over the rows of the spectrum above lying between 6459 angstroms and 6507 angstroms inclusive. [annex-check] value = 11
